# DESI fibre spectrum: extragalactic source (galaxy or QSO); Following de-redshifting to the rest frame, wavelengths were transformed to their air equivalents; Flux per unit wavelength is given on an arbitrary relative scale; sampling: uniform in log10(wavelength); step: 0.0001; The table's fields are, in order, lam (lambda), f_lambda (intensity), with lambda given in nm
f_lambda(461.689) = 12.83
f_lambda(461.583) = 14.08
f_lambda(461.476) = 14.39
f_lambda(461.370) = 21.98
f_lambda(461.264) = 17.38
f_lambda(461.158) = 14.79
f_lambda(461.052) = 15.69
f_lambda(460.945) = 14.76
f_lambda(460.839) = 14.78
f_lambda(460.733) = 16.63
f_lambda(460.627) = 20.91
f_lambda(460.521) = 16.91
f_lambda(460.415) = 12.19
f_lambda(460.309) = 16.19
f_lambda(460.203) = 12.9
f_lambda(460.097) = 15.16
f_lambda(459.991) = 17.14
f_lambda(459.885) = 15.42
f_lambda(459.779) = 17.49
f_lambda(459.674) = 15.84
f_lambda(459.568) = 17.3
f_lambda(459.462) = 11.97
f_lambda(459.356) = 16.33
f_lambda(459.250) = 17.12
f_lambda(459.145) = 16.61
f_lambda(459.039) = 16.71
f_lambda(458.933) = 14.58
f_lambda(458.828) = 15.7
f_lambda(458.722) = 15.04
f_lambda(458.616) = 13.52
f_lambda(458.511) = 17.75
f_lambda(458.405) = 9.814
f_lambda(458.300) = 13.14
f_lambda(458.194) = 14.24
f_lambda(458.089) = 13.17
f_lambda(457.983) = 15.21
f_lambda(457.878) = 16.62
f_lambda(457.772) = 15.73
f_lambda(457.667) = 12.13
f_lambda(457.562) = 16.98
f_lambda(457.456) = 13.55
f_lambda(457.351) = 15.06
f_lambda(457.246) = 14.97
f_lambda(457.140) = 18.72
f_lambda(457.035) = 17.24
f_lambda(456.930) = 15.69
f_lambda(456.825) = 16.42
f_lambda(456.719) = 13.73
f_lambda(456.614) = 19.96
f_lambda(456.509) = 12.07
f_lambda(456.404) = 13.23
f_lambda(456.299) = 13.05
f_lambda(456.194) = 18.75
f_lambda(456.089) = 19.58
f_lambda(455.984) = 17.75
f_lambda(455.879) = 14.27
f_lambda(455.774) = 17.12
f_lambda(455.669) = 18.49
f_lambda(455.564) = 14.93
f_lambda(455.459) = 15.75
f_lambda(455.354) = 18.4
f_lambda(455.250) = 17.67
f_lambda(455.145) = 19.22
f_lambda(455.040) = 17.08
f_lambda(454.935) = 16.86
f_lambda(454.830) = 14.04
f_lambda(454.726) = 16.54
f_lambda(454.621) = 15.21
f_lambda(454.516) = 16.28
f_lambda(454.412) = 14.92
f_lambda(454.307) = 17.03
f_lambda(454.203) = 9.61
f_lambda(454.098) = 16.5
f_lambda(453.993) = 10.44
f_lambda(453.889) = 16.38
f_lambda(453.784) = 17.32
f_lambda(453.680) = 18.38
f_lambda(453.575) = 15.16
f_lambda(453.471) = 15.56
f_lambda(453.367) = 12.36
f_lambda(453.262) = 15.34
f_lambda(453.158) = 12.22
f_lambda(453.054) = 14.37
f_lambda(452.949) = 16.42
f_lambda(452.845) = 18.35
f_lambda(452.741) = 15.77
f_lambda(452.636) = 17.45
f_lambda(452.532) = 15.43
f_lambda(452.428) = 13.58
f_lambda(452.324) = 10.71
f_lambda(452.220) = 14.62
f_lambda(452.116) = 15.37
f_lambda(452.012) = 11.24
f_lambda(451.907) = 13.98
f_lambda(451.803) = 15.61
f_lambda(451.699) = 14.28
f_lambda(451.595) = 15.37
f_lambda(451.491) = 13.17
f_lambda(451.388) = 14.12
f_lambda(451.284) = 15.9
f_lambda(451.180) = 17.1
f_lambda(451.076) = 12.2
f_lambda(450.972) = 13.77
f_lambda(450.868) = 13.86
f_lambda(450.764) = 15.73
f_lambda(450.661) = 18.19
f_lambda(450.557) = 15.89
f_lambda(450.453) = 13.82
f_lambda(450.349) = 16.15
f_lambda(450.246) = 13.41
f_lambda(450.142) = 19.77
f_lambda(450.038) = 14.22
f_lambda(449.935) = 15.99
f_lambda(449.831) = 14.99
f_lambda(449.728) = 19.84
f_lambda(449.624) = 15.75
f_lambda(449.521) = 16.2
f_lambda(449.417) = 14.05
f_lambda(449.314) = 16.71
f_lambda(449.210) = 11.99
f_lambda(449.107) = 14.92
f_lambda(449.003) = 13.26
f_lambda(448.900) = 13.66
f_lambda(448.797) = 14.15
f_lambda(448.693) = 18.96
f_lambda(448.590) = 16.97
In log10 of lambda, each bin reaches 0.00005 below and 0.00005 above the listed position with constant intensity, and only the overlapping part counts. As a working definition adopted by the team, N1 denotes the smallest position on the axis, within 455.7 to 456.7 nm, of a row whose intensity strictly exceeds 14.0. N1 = 455.774 nm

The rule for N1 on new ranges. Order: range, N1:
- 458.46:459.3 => 458.511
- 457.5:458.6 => 457.562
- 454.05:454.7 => 454.098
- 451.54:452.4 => 451.595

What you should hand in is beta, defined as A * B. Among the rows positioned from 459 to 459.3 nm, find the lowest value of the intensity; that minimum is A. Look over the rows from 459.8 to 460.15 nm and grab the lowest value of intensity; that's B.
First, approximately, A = 16.61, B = 15.16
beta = 252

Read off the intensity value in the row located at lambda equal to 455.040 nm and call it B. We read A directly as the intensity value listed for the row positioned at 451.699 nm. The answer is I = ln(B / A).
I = 0.2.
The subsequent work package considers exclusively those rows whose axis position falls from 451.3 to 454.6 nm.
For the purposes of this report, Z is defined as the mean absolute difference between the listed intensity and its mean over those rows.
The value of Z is 1.75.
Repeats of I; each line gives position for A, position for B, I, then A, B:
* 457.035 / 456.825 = 0.0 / 17.24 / 16.42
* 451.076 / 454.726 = 0.3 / 12.2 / 16.54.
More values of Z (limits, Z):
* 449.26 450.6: 1.42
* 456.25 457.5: 1.92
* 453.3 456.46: 1.90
